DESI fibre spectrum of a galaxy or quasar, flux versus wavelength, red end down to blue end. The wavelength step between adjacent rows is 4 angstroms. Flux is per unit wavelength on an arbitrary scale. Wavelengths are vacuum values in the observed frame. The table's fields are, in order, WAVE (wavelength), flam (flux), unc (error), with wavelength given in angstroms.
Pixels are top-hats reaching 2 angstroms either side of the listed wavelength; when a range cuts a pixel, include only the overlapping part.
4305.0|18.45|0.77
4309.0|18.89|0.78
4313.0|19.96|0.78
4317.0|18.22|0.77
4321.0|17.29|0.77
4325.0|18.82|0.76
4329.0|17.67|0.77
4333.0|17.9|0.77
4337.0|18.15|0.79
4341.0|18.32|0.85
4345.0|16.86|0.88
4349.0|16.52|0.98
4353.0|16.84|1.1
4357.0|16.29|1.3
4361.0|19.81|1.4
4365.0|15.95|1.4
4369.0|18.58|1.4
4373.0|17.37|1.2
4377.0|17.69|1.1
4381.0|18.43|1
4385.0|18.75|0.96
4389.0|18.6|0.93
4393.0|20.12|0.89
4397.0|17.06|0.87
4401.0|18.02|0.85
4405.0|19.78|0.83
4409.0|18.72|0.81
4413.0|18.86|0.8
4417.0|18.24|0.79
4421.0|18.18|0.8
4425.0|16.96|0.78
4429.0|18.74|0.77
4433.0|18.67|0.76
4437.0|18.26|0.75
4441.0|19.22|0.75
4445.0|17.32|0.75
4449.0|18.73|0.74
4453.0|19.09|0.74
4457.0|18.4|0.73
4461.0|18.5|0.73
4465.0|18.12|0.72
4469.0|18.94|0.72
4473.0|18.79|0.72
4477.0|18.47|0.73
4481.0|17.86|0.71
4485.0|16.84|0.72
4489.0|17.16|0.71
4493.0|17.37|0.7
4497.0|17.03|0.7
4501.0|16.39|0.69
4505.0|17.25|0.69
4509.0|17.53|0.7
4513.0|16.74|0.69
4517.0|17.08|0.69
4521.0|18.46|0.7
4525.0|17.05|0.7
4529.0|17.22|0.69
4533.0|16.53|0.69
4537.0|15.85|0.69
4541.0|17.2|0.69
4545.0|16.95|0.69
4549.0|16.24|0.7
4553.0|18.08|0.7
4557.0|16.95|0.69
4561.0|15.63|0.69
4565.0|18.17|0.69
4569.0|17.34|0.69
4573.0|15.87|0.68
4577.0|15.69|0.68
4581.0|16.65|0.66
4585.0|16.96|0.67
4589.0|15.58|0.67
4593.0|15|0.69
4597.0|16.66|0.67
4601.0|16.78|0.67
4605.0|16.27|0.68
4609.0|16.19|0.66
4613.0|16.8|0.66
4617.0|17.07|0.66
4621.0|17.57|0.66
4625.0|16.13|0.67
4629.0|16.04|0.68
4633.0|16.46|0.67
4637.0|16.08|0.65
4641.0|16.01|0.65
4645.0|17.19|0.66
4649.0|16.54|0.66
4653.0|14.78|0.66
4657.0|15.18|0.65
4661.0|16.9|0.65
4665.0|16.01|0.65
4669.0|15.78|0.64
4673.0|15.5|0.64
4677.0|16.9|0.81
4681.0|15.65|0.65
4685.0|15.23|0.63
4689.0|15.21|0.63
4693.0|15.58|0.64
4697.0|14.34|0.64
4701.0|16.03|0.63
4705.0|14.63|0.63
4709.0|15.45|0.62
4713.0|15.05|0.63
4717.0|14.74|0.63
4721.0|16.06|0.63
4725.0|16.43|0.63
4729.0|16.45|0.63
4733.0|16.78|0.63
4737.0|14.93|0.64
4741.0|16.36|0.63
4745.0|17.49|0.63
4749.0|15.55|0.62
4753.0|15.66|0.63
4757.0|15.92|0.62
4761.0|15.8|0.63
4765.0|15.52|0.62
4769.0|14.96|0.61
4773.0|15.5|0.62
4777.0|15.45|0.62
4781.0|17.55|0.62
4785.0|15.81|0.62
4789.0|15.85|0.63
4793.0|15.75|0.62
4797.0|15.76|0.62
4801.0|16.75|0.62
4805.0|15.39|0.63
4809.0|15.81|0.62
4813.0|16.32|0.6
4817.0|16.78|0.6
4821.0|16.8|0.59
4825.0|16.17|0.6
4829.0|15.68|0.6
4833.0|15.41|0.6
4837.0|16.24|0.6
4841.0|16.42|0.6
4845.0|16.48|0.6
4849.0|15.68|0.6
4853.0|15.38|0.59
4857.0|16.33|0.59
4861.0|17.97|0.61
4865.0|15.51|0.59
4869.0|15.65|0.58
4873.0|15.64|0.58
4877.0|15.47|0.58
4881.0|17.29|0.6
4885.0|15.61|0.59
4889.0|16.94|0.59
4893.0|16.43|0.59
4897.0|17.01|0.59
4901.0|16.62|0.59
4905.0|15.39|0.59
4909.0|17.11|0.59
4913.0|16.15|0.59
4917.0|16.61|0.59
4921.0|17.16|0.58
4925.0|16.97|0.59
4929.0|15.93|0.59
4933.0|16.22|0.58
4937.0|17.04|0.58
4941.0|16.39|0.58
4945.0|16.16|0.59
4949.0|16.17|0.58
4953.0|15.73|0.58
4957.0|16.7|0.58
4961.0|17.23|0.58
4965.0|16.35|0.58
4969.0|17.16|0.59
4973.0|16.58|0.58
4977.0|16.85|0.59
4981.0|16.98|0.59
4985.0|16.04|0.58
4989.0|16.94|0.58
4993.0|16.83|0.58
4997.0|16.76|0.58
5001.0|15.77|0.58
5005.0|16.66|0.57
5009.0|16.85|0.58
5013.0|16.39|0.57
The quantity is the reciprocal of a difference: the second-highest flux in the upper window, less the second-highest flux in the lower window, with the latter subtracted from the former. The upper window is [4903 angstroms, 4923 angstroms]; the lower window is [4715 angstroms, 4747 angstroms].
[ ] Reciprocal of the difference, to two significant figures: 3.0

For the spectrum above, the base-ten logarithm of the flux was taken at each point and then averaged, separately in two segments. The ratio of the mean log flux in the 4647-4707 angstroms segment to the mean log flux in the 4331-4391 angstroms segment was 0.956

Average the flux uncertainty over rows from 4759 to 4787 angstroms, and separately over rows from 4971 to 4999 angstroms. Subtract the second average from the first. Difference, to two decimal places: 0.04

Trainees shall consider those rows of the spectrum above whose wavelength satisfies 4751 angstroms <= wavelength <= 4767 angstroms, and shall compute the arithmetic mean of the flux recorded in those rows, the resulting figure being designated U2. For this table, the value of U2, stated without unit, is 15.7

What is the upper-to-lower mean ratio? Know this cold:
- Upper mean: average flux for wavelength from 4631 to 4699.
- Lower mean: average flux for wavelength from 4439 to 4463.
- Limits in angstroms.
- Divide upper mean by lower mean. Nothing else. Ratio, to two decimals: 0.85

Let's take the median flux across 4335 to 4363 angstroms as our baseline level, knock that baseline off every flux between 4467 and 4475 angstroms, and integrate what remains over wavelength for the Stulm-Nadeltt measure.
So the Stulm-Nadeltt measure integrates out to 16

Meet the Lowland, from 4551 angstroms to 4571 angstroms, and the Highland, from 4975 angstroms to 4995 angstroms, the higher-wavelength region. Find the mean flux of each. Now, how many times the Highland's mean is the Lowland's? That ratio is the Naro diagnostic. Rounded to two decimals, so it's 1.03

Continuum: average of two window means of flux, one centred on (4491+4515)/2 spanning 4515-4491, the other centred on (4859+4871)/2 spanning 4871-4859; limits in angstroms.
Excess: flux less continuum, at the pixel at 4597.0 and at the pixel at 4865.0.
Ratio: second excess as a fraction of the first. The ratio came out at 22.2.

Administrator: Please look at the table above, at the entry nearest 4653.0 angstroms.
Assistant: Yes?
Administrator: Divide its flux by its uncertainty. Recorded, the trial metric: 22.4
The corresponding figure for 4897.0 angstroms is 28.8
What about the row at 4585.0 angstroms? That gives 25.3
